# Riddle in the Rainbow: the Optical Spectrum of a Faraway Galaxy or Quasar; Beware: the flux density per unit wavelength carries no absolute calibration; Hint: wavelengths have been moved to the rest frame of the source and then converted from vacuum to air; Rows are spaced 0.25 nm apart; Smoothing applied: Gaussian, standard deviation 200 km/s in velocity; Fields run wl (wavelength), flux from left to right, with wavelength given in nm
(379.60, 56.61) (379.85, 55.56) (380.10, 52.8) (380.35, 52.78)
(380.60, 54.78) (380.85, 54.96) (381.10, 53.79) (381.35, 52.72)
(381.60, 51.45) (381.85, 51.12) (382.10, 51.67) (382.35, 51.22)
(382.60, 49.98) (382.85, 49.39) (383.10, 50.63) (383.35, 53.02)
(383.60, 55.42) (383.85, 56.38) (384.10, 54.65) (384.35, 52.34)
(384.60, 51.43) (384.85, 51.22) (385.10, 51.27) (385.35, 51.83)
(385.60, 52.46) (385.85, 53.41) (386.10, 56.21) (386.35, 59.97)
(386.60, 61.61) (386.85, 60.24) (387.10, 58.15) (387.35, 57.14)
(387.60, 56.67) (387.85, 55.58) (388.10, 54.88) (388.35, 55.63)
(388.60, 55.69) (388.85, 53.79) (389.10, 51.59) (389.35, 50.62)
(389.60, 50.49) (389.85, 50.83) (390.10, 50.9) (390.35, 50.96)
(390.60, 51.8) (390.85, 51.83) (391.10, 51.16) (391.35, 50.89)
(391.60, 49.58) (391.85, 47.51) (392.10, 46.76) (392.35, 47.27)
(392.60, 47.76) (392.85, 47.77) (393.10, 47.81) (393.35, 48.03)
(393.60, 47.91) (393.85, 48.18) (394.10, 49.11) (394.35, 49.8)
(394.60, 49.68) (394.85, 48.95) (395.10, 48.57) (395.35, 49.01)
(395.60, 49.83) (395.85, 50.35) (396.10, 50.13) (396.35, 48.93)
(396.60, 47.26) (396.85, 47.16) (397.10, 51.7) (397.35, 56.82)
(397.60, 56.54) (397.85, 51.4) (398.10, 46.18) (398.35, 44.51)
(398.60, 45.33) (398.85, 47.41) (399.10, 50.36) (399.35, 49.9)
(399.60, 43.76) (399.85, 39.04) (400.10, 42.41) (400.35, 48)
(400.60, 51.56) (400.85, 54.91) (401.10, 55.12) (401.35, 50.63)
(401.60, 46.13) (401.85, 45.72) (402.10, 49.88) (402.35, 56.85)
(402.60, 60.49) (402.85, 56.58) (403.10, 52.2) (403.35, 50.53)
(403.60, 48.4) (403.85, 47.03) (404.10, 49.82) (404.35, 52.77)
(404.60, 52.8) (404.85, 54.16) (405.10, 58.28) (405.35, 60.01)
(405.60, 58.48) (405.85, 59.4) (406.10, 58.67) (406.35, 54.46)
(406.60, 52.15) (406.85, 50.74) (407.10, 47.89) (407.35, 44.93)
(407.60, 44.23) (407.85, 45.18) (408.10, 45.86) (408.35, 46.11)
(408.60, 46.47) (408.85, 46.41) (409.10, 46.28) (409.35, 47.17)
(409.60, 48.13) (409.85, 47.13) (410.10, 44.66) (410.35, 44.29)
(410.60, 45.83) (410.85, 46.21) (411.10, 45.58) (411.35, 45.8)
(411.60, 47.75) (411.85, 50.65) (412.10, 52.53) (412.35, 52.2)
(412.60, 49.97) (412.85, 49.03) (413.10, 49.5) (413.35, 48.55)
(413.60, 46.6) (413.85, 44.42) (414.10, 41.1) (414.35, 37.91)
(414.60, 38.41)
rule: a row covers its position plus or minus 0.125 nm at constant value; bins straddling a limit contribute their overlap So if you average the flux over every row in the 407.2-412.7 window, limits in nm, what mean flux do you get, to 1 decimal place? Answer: 47.0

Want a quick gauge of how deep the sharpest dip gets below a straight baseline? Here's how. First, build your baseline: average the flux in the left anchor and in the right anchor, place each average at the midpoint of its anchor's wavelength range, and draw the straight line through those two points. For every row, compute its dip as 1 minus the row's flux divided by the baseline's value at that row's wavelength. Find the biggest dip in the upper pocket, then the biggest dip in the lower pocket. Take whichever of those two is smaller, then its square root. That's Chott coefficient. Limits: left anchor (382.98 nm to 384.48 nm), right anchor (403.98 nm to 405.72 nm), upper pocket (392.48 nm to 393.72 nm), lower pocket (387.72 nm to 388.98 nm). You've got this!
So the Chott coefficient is 0.075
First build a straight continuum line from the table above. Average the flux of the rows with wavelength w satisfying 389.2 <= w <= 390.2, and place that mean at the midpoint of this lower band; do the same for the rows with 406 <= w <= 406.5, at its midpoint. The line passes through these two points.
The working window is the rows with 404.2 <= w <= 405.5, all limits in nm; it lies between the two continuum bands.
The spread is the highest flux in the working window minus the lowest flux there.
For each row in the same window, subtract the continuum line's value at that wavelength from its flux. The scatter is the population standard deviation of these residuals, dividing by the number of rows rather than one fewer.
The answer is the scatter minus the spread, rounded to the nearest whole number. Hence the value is -4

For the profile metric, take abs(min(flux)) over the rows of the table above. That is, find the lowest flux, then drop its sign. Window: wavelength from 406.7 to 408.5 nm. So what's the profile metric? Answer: 44.2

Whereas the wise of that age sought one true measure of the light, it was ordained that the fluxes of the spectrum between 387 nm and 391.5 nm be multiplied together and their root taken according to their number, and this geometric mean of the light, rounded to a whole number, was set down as 53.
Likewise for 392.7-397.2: 49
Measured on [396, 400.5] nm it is 48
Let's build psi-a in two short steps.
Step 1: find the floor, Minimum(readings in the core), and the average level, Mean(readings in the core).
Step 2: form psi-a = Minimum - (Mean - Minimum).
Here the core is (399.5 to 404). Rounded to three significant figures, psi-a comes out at 28.1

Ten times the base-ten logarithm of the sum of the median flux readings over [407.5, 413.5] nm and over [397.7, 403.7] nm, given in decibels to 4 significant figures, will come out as 19.84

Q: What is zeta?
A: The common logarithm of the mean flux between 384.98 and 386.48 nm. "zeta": 1.73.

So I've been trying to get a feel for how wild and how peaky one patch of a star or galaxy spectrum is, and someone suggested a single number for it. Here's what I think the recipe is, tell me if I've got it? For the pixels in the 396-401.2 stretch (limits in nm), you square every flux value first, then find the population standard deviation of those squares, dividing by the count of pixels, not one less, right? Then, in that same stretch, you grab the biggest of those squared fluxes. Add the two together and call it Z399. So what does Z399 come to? 3674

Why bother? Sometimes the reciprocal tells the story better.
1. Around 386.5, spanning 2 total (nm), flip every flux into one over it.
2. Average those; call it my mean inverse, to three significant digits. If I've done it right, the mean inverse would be 0.0175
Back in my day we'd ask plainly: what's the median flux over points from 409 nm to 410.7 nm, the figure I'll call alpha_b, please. 46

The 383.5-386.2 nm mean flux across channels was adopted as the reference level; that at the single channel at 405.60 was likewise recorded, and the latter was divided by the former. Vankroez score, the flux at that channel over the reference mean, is 1.10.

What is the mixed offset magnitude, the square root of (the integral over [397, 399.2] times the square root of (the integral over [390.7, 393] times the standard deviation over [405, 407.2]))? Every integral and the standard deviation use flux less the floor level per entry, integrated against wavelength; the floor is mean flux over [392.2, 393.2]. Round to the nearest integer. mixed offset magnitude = 4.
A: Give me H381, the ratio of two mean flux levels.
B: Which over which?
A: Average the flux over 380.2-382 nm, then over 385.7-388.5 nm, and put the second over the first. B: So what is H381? 1.08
